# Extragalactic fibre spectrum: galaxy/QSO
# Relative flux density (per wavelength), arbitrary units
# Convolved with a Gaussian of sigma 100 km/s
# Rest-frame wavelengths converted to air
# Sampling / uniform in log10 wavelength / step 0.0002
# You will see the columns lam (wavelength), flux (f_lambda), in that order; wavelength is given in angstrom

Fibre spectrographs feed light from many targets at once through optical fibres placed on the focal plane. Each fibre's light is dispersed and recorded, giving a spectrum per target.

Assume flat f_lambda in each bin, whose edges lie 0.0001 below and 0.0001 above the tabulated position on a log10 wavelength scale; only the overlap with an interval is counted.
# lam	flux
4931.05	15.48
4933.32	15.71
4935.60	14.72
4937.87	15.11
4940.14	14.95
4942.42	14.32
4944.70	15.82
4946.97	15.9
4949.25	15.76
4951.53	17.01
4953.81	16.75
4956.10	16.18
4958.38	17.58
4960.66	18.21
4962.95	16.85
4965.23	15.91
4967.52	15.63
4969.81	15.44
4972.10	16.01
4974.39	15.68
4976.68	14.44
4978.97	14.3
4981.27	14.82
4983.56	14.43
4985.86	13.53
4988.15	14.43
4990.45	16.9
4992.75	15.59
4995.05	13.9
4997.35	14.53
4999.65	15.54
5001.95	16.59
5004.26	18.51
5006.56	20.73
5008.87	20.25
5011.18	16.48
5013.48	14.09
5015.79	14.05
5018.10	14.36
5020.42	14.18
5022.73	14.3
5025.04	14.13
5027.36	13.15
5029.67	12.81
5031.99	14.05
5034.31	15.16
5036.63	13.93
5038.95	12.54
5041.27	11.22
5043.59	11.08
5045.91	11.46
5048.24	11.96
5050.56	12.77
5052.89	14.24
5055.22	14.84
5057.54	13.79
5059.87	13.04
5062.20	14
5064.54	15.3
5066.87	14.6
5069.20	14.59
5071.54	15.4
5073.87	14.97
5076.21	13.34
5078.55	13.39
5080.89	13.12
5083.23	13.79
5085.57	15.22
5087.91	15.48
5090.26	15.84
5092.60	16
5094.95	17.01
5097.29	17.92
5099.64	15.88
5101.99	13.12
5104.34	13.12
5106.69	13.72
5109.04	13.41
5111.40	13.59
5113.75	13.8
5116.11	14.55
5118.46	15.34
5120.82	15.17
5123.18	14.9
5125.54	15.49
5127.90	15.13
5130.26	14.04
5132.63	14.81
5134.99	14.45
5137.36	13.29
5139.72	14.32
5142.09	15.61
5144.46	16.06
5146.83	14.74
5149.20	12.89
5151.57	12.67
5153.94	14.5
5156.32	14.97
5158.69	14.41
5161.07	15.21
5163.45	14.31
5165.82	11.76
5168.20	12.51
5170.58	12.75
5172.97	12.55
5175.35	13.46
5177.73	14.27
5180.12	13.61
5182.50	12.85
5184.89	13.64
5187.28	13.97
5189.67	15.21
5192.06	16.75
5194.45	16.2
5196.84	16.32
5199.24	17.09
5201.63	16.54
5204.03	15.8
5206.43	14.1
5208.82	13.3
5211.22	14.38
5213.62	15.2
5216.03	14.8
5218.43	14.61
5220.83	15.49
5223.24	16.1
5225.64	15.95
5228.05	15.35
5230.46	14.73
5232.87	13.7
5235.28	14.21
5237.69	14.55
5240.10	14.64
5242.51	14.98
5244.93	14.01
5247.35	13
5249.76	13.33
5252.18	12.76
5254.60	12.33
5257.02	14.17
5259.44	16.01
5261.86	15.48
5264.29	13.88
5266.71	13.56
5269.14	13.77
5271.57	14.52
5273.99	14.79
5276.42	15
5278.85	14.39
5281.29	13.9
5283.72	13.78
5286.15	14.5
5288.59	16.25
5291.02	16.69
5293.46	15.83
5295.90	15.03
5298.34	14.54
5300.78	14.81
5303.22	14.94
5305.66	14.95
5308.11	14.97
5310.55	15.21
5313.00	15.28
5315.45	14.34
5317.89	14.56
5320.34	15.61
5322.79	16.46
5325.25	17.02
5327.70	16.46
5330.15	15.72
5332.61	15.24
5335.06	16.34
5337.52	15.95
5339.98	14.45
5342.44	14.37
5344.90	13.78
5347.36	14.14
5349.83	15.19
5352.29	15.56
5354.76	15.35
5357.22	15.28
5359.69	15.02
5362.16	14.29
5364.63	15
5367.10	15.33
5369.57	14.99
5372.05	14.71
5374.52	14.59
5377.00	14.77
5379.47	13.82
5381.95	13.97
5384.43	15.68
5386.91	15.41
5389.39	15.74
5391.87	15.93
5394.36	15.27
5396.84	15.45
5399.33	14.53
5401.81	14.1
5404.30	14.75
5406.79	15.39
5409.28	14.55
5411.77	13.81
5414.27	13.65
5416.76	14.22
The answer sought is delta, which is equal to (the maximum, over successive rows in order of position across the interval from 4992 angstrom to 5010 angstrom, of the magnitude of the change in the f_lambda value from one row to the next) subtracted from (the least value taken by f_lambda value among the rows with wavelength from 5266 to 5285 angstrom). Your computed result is 11.3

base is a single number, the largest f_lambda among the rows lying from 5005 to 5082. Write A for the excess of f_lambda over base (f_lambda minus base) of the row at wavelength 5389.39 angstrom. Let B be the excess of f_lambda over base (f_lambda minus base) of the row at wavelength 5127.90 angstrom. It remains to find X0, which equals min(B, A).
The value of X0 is -5.6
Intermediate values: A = -5.0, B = -5.6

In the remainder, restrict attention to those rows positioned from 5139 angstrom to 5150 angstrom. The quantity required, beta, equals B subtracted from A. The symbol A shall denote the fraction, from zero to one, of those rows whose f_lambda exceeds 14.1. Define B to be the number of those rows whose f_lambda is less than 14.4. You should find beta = -1.2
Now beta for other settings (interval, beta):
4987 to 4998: -0.2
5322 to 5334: 1.0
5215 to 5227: 1.0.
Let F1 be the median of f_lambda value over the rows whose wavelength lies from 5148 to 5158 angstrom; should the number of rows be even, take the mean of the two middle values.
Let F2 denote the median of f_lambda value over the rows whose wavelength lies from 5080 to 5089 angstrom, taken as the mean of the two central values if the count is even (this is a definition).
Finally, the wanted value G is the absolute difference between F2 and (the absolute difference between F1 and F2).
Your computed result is 13.7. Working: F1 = 13.7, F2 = 14.5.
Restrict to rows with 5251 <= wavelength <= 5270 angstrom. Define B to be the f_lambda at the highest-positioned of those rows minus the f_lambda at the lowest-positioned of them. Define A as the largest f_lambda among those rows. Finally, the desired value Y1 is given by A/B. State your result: 16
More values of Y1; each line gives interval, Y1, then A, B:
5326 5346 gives -6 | 16.46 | -3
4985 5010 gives 3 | 20.73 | 7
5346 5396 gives 14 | 15.93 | 1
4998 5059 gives -12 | 20.73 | -2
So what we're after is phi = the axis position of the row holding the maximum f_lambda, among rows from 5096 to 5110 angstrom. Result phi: 5097.29 angstrom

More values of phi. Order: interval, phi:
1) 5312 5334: 5325.25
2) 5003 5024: 5006.56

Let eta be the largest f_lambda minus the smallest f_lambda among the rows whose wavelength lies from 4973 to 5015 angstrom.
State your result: 7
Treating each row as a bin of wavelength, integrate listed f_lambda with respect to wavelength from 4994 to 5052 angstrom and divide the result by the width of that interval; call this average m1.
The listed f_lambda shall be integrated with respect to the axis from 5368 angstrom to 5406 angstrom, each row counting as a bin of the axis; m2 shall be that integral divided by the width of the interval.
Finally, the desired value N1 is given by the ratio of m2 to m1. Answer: 1.03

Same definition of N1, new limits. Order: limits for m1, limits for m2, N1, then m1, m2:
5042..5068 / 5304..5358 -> 1.15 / 13.3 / 15.28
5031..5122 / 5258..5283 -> 1.03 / 14.2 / 14.51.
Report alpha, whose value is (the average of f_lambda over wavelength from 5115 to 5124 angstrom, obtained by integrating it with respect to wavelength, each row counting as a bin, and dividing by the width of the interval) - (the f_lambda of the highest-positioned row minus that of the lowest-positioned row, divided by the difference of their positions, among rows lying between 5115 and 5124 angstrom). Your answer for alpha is 15.0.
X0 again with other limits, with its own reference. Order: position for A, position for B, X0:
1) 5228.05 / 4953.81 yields -5.4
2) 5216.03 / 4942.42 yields -6.4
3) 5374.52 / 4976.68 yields -6.3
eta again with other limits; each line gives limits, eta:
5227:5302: 4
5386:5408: 2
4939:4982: 4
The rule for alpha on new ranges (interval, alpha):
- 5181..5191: 13.6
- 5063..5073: 14.9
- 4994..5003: 14.8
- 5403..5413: 14.7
